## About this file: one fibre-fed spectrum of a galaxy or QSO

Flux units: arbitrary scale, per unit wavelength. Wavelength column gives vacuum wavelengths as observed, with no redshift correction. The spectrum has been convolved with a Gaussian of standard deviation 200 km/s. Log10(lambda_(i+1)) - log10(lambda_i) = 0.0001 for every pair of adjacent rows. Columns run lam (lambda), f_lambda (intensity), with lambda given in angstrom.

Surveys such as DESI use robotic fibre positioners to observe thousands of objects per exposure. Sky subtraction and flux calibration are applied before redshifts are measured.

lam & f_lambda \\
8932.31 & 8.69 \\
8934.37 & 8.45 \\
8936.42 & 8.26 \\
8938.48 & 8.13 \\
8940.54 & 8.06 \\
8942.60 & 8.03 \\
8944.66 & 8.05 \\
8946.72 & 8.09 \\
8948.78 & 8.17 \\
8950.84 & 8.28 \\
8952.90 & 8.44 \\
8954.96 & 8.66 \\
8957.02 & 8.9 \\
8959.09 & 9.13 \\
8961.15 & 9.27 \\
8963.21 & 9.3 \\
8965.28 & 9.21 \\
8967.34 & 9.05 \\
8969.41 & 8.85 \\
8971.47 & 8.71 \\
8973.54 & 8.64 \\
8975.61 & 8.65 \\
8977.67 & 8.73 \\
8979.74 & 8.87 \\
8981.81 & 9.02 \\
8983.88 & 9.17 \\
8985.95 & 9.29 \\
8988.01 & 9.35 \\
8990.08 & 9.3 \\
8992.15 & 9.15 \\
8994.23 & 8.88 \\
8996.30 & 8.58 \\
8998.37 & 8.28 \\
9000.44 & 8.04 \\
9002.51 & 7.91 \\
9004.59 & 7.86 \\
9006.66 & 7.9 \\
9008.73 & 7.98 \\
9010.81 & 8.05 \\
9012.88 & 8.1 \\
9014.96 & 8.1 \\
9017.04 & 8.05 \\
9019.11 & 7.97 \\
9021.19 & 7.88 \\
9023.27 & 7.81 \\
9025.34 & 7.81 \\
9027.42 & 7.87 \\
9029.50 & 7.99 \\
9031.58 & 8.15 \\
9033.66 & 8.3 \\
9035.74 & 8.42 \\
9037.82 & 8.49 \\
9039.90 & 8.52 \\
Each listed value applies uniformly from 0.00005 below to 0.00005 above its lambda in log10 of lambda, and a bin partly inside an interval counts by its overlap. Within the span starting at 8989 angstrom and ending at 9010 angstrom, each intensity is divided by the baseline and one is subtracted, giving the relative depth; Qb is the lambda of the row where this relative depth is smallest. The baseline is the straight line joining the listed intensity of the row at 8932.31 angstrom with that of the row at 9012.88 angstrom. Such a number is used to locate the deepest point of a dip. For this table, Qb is 9004.59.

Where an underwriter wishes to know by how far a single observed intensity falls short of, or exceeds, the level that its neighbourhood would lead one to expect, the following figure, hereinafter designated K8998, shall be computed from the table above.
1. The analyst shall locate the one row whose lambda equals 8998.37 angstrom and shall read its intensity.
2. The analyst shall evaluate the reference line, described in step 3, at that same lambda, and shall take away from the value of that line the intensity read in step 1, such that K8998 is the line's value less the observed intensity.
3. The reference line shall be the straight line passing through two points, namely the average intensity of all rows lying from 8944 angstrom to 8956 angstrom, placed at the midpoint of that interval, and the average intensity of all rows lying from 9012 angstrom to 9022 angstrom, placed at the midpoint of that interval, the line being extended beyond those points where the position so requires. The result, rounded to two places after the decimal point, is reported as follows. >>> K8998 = -0.19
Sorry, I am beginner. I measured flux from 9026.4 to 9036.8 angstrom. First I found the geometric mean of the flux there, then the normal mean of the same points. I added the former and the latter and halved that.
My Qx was 8.1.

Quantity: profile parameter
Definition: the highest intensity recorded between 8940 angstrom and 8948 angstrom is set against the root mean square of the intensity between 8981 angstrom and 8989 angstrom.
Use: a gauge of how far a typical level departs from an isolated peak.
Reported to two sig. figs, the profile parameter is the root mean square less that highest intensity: 1.1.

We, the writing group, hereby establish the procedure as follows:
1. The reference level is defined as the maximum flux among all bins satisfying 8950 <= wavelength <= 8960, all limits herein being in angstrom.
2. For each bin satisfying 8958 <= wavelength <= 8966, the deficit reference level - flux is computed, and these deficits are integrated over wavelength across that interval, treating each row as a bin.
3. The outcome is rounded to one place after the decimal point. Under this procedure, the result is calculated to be -0.8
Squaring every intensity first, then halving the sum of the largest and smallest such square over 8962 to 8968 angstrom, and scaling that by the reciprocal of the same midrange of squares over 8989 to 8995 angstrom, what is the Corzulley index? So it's 1.02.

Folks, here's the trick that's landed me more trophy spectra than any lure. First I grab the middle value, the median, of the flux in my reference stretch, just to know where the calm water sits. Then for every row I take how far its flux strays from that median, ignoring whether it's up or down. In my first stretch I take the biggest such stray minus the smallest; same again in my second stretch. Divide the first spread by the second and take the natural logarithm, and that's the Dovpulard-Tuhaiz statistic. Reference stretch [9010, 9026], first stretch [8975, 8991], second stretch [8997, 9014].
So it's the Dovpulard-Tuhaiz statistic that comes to 1.1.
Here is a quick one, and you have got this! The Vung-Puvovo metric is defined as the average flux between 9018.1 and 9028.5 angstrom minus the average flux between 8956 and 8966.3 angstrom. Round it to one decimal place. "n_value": -1.3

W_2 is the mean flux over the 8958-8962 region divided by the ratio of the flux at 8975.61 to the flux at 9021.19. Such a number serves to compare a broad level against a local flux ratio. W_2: 8.4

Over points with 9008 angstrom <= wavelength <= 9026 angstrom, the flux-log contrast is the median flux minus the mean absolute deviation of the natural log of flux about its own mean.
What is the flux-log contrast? 7.97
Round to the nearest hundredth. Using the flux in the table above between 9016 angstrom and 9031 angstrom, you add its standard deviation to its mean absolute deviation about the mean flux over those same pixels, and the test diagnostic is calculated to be 0.17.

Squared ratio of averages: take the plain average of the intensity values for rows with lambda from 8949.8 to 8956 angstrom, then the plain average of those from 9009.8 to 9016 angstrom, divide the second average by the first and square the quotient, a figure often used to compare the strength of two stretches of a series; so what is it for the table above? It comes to 0.91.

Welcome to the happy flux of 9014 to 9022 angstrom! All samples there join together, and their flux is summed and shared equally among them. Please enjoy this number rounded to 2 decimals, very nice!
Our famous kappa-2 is 8.00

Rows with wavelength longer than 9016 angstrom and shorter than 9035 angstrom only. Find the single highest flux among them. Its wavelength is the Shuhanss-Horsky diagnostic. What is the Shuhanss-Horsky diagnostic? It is 9033.66 angstrom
